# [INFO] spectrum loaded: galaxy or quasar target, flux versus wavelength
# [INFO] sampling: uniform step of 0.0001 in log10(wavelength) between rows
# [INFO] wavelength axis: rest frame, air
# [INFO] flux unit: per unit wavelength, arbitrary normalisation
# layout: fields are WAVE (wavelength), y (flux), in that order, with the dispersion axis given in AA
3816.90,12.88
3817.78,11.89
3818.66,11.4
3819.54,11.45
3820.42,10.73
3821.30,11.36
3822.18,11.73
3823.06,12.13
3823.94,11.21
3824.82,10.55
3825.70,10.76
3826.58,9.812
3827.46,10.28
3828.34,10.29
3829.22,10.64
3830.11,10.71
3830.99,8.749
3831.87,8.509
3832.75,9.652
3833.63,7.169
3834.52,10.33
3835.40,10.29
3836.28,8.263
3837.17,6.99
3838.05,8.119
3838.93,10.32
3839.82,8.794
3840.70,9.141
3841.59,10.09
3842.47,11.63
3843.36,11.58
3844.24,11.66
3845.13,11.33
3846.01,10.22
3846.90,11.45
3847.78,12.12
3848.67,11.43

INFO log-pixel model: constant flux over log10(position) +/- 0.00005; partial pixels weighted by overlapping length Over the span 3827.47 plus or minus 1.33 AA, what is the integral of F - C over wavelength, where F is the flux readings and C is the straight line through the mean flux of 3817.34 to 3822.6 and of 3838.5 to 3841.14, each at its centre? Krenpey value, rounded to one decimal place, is -1.4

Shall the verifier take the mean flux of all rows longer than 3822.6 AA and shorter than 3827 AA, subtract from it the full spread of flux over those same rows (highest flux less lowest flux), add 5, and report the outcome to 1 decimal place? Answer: 13.6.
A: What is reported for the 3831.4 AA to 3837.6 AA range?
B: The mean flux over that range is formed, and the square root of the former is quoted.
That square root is 2.96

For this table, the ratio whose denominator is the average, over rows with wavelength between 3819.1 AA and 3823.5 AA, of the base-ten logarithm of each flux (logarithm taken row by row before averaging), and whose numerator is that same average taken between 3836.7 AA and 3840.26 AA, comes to 0.88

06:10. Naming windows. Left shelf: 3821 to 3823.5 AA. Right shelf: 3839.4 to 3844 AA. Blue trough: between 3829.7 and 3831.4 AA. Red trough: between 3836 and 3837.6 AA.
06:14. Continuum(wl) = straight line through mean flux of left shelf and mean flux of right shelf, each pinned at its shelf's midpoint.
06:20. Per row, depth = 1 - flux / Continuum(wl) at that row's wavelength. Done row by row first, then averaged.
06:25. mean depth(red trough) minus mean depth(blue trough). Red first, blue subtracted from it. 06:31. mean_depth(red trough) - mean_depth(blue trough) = 0.16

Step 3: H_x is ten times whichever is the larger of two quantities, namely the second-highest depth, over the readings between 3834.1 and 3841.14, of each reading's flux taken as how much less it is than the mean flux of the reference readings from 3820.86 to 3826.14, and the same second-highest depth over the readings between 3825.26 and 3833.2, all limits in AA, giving 32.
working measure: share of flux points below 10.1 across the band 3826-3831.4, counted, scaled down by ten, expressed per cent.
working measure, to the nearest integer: 20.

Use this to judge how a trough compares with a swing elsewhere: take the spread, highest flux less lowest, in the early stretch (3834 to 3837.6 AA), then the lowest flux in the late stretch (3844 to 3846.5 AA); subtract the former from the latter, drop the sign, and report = 6.9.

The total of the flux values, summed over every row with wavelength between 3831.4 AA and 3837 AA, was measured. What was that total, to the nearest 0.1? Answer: 54.2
